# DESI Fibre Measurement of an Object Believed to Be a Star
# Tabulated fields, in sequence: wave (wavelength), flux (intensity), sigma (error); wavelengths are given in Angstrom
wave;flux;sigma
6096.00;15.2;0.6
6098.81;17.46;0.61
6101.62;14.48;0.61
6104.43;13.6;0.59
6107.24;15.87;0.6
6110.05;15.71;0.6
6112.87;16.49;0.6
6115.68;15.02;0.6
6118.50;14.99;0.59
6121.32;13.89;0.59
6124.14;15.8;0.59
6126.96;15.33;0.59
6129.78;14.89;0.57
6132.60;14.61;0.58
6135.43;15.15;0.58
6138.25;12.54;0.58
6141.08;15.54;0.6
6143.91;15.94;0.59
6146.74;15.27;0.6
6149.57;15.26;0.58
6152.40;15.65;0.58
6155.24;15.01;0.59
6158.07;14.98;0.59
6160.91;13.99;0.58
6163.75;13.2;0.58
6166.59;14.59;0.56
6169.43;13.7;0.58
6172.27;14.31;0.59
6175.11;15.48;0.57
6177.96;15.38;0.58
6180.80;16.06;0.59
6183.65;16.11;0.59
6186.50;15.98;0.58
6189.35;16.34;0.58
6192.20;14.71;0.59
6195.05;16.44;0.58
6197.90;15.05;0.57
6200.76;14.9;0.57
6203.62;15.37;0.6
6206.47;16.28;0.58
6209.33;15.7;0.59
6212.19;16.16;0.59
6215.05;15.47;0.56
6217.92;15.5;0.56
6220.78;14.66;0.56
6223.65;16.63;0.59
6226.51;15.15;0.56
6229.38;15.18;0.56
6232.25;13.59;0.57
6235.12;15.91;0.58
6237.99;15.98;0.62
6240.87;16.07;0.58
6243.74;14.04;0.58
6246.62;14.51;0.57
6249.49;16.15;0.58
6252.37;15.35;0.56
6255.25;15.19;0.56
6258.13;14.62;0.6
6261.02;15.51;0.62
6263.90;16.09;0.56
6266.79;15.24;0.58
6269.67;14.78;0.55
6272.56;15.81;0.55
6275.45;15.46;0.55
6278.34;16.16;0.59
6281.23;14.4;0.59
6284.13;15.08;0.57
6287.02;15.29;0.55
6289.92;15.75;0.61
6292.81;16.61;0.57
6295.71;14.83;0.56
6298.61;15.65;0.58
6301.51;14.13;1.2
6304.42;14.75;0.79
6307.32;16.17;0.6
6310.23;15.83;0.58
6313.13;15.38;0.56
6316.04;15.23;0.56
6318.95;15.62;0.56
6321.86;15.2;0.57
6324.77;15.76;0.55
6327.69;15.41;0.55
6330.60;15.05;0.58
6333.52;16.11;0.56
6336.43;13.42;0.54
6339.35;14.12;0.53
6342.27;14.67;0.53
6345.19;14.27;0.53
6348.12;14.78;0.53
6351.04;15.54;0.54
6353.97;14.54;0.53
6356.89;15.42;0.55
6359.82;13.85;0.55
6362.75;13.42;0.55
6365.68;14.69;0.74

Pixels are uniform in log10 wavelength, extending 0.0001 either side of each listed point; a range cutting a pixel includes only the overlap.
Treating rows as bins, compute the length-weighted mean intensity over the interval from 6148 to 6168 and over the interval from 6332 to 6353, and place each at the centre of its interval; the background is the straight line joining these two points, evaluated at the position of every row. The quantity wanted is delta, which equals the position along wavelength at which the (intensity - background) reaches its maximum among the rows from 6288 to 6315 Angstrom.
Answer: 6292.81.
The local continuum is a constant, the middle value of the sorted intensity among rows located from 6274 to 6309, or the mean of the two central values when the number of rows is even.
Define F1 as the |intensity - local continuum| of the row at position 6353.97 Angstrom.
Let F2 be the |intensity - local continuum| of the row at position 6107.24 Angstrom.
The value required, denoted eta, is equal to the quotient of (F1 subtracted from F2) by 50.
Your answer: -0.007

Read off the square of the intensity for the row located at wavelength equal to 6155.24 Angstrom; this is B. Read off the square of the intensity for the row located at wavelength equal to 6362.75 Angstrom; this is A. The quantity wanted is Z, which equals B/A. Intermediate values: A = 180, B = 225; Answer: 1.25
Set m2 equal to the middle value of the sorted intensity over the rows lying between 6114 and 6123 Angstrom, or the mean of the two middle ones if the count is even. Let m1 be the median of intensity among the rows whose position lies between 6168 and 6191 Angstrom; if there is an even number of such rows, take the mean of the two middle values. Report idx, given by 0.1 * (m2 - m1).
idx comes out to -0.074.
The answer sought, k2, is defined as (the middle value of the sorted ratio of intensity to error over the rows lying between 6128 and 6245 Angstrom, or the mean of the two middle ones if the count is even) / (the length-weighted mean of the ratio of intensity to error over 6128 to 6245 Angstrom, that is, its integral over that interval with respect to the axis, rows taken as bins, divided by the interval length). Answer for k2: 1.006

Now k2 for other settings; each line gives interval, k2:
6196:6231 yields 1.003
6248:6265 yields 1.021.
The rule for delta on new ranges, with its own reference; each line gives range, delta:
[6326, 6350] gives 6333.52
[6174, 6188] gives 6183.65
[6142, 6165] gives 6143.91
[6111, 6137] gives 6112.87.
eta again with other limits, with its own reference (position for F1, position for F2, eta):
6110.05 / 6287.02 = -0.005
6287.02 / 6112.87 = 0.021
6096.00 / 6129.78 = 0.006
